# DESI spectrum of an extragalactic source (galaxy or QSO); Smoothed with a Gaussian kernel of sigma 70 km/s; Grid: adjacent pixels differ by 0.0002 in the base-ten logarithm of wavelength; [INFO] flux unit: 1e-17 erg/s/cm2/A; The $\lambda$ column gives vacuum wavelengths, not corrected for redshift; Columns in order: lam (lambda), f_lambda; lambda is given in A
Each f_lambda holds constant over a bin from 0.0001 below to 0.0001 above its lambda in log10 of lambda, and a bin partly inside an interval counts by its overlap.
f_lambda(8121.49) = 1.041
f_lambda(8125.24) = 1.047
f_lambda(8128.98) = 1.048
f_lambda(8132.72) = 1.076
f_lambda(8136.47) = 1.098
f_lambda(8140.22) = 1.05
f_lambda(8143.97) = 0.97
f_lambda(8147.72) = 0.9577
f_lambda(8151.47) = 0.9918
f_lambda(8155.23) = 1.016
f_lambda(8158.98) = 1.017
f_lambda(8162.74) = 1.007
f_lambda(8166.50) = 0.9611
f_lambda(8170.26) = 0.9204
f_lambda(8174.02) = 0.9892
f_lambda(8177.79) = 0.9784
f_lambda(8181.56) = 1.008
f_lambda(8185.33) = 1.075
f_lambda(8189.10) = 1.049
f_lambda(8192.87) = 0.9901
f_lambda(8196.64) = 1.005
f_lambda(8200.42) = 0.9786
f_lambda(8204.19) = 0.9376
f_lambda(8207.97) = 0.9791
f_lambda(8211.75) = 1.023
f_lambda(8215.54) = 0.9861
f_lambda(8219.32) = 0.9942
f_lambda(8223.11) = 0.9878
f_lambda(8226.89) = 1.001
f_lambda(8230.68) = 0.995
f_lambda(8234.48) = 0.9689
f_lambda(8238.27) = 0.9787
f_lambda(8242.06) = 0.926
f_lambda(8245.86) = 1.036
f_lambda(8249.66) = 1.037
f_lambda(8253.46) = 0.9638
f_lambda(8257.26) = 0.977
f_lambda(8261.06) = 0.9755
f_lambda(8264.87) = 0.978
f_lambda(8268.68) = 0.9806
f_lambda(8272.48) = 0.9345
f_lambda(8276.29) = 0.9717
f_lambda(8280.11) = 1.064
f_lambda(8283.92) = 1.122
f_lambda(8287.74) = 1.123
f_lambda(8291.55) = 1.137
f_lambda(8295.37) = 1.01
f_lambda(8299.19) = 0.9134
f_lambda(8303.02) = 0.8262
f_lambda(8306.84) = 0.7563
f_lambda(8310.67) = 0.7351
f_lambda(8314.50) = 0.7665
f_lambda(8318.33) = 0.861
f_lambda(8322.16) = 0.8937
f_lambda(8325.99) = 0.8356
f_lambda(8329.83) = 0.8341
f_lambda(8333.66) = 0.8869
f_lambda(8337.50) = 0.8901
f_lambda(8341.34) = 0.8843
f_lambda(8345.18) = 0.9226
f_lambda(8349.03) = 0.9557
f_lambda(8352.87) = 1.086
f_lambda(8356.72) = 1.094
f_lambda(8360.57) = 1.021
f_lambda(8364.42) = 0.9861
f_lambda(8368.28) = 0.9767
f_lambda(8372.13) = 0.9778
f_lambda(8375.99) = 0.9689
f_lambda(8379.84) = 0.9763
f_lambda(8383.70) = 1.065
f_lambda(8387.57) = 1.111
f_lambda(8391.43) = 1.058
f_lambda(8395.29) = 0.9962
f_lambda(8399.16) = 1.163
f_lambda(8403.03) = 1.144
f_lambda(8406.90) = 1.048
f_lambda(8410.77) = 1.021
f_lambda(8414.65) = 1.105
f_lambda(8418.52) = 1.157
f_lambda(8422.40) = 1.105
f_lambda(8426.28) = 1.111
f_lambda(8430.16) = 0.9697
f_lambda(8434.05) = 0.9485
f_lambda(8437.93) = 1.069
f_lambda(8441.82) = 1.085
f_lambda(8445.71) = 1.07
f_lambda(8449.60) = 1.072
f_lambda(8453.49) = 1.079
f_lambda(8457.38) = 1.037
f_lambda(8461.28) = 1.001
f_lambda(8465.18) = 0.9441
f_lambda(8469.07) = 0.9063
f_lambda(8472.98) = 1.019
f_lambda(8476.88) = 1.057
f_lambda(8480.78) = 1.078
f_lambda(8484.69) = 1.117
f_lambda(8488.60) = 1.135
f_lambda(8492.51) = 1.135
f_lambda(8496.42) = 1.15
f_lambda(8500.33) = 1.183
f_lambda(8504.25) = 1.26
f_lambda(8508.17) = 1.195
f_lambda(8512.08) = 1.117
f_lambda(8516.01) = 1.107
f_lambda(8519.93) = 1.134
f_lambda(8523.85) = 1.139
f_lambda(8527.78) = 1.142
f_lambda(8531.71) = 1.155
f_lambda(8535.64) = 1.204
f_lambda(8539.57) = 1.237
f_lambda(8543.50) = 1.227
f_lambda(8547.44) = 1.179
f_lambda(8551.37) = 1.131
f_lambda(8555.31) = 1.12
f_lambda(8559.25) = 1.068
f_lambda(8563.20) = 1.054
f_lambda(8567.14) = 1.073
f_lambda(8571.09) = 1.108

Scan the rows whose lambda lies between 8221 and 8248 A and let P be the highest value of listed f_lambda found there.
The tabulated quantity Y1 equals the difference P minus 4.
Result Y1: -2.96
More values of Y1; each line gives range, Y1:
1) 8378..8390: -2.89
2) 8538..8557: -2.76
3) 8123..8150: -2.90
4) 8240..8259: -2.96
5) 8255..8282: -2.94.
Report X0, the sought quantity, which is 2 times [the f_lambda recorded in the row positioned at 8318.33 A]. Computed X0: 1.7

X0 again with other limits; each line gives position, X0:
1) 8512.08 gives 2.2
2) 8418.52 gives 2.3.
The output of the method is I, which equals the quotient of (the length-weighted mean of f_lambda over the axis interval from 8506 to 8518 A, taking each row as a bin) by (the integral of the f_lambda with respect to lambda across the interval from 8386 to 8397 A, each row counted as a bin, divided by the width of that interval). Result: 1.08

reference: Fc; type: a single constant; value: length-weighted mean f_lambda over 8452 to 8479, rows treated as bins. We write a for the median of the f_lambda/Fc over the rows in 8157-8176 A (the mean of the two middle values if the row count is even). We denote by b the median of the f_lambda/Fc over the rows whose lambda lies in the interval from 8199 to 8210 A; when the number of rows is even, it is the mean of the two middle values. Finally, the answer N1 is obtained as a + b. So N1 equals 1.96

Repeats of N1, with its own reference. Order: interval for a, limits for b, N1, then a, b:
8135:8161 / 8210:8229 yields 2.00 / 1.01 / 0.99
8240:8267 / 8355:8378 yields 1.95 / 0.97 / 0.98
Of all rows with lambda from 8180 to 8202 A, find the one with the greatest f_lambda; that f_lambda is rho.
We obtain 1.075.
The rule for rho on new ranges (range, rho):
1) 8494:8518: 1.26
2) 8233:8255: 1.037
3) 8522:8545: 1.237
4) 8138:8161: 1.05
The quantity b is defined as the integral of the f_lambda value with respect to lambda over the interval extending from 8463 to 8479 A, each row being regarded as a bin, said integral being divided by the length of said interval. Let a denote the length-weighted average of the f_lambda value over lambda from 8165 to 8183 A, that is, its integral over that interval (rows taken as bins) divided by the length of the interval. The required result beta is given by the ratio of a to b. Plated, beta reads 0.99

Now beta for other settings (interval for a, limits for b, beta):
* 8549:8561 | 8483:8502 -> 0.97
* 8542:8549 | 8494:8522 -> 1.03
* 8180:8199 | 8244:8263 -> 1.03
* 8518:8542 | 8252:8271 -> 1.20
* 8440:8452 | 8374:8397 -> 1.04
